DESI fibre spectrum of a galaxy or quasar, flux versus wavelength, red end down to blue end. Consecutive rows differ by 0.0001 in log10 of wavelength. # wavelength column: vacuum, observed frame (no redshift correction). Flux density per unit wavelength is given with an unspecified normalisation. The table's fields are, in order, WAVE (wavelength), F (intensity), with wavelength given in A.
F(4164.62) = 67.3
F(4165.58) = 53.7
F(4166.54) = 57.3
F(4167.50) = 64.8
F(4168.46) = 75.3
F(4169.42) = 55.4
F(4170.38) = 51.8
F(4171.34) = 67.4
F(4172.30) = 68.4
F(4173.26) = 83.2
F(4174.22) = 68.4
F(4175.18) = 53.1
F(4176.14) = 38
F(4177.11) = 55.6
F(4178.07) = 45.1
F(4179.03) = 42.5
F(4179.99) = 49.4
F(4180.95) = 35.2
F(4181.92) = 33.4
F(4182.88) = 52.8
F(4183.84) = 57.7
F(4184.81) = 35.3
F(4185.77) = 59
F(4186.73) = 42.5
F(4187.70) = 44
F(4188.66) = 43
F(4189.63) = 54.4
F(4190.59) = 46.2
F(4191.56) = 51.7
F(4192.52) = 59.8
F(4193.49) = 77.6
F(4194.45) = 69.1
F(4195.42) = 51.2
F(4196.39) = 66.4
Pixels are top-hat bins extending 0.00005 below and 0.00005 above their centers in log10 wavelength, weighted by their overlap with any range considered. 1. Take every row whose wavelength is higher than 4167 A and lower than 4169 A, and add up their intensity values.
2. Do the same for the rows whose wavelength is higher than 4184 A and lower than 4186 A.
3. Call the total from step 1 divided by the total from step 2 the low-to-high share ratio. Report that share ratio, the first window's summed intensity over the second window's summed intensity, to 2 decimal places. 1.49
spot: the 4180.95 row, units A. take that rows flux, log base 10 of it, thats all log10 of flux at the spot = 1.55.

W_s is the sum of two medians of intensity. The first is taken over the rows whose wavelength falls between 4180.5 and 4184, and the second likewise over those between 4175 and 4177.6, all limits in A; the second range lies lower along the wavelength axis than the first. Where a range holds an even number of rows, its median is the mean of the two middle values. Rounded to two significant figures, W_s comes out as 97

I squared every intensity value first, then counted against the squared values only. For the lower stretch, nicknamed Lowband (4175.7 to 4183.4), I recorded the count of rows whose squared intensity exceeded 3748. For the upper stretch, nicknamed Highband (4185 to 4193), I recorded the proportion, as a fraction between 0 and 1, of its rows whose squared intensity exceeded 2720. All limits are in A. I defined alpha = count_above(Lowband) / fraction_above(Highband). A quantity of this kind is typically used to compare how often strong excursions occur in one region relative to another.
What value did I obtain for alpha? 0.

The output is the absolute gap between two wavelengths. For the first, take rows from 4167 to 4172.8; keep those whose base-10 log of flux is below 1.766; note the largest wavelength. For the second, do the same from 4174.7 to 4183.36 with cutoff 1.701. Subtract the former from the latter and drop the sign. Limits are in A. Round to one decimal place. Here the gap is 11.5 A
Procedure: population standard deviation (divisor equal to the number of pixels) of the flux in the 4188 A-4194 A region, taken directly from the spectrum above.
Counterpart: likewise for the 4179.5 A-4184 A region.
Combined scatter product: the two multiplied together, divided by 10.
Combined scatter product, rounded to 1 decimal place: 10.9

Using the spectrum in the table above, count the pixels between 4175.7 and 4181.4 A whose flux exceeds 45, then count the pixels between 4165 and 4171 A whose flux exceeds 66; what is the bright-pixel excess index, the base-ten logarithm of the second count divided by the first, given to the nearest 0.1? -0.5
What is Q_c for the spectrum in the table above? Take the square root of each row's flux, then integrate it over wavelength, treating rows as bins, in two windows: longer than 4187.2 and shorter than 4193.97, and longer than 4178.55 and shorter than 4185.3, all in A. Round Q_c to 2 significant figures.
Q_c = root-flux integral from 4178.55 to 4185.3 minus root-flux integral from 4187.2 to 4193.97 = -4.9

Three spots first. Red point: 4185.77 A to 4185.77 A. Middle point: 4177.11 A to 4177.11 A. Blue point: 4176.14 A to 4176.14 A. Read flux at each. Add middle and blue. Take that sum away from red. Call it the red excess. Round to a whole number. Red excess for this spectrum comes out -35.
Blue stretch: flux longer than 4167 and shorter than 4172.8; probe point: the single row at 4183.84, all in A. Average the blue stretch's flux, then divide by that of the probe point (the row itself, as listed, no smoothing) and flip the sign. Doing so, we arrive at -1.11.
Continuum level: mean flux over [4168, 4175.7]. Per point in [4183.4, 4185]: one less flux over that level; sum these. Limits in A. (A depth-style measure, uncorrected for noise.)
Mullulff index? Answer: 0.6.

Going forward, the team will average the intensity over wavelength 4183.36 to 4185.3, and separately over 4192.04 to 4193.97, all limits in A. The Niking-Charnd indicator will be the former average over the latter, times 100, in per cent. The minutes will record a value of 68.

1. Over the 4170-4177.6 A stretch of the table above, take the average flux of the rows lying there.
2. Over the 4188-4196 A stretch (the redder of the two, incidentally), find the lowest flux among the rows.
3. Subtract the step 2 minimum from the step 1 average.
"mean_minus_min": 18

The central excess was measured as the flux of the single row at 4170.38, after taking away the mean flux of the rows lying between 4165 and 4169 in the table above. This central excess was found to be -11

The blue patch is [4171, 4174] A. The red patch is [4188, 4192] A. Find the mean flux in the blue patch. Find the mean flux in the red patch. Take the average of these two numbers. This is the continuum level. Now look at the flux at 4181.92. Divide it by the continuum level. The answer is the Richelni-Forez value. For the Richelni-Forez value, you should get 0.55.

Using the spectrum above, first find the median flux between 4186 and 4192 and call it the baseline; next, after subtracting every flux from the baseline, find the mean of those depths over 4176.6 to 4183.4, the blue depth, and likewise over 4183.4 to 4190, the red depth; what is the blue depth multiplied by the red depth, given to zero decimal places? -1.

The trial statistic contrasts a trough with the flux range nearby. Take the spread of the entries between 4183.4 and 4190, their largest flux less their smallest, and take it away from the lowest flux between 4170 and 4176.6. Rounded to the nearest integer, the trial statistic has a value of 14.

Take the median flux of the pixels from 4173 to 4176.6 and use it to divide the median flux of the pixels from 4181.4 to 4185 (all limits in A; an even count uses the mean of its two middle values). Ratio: 0.725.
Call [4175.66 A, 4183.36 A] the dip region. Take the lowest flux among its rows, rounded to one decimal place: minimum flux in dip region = 33.4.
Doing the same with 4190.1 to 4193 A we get 46.2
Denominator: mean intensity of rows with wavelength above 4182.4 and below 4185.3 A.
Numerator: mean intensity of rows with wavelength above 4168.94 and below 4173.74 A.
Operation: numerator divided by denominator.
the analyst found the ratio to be 1.34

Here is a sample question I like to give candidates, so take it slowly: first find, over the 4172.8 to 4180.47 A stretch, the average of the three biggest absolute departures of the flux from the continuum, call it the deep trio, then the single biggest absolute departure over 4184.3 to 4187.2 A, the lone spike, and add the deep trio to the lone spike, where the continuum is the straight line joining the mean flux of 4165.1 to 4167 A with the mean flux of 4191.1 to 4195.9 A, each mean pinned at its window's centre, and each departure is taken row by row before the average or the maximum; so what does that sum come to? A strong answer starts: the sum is 45.2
